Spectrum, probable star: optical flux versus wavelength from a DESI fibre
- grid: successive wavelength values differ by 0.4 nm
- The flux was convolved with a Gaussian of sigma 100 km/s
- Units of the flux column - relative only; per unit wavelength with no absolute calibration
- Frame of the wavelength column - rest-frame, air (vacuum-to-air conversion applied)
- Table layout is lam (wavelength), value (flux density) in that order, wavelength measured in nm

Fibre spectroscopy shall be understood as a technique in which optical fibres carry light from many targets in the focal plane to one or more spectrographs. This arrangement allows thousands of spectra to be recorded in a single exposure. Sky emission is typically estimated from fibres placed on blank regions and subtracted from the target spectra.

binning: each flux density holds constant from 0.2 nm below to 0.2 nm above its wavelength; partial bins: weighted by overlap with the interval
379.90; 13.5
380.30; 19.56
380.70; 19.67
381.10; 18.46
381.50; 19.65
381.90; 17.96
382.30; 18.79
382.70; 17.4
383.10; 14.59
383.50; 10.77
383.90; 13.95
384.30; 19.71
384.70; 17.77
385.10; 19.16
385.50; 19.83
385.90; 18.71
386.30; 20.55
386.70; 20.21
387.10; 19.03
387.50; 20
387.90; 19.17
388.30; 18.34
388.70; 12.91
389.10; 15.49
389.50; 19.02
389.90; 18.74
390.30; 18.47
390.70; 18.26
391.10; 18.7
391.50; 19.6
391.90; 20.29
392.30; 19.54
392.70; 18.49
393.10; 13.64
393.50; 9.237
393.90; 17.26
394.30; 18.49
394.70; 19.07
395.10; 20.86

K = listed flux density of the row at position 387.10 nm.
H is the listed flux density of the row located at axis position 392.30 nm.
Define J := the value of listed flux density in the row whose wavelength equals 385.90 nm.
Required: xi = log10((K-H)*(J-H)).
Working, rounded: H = 19.54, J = 18.71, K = 19.03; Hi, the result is -0.4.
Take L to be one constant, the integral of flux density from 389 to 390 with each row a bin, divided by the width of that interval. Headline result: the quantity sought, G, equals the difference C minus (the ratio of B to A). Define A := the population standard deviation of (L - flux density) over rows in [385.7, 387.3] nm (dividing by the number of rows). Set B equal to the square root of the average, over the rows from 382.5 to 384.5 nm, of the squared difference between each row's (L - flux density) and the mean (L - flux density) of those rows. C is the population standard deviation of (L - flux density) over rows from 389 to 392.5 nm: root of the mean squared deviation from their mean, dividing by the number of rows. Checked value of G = -2.7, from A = 0.8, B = 3.1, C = 1.3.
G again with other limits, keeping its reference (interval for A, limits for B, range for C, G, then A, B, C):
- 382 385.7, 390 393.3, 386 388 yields -0.1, 2.9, 1.9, 0.6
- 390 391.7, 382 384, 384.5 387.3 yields -4.6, 0.5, 2.8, 0.9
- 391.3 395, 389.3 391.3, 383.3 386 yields 3.1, 3.4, 0.3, 3.2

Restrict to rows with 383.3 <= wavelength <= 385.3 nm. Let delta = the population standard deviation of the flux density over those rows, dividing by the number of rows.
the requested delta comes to 3.4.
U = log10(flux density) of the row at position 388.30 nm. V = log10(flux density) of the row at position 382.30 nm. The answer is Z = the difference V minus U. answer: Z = 0.01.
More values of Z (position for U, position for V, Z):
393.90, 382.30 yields 0.04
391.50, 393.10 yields -0.16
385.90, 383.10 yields -0.11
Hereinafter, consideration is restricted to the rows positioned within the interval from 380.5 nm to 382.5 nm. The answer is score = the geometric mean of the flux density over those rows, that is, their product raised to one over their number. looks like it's 18.9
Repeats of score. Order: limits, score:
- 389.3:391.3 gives 18.6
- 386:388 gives 19.8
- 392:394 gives 15.1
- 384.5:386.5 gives 19.2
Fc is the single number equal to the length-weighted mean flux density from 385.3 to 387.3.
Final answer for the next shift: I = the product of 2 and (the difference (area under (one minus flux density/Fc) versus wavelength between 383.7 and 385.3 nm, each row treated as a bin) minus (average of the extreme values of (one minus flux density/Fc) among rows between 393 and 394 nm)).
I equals -0.32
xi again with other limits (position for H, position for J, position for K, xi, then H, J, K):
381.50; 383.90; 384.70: 1.0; 19.65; 13.95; 17.77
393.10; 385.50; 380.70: 1.6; 13.64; 19.83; 19.67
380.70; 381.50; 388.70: -0.9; 19.67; 19.65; 12.91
